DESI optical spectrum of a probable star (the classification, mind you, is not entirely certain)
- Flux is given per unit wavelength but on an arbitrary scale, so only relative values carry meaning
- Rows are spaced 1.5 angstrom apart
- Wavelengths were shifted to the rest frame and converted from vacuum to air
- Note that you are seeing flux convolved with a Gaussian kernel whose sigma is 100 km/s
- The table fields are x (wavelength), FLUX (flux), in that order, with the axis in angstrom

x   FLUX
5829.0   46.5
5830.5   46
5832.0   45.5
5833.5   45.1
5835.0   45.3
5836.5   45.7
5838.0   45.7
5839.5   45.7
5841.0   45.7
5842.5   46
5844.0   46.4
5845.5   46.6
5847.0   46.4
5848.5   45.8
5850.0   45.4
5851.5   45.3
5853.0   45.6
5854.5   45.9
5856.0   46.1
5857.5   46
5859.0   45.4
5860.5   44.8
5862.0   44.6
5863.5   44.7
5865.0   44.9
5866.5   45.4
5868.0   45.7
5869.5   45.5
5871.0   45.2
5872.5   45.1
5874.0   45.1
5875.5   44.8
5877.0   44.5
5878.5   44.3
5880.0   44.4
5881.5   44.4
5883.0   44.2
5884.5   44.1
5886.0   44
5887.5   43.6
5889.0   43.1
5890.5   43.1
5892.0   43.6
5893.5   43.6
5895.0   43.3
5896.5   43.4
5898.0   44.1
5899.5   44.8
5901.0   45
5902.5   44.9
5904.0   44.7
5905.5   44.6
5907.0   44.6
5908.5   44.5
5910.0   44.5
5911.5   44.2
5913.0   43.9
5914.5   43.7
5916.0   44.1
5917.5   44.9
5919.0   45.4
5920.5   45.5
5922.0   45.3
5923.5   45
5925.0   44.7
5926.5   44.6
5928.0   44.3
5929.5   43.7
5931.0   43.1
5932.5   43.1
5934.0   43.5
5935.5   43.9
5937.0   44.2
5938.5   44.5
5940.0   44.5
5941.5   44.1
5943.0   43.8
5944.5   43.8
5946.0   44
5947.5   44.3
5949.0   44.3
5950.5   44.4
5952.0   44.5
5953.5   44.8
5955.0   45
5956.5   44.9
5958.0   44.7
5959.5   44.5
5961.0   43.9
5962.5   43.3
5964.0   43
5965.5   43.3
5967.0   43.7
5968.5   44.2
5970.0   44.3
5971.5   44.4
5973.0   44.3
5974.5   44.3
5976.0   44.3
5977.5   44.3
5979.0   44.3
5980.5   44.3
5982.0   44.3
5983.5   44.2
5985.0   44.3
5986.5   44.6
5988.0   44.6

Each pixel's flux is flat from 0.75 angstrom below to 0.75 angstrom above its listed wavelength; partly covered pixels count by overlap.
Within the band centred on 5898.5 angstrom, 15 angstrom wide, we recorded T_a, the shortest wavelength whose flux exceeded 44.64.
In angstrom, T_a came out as 5899.5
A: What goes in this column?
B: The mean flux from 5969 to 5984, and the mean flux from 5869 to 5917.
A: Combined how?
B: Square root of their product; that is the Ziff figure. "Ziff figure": 44.3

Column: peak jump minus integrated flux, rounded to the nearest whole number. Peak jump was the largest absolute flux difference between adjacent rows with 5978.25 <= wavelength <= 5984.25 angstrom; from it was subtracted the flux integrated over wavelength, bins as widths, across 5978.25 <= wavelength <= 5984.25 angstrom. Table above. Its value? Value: -266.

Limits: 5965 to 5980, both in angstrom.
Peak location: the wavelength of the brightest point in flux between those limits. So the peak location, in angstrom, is 5971.5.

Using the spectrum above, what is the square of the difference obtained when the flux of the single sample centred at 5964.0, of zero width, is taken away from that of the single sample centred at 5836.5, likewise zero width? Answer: 7.3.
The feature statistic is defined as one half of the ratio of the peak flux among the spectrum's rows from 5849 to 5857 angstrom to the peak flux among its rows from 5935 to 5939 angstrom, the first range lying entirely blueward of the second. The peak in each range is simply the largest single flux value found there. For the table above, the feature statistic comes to 0.518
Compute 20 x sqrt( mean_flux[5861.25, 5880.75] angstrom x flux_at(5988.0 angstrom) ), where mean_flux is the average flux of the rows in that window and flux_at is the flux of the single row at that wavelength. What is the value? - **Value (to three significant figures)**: 895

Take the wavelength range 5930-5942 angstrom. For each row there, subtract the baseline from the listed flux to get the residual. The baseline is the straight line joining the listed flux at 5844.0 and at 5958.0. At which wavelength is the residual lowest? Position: 5931.0 angstrom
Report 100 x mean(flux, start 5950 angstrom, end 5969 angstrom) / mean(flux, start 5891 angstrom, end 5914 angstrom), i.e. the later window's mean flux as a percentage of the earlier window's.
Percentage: 100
